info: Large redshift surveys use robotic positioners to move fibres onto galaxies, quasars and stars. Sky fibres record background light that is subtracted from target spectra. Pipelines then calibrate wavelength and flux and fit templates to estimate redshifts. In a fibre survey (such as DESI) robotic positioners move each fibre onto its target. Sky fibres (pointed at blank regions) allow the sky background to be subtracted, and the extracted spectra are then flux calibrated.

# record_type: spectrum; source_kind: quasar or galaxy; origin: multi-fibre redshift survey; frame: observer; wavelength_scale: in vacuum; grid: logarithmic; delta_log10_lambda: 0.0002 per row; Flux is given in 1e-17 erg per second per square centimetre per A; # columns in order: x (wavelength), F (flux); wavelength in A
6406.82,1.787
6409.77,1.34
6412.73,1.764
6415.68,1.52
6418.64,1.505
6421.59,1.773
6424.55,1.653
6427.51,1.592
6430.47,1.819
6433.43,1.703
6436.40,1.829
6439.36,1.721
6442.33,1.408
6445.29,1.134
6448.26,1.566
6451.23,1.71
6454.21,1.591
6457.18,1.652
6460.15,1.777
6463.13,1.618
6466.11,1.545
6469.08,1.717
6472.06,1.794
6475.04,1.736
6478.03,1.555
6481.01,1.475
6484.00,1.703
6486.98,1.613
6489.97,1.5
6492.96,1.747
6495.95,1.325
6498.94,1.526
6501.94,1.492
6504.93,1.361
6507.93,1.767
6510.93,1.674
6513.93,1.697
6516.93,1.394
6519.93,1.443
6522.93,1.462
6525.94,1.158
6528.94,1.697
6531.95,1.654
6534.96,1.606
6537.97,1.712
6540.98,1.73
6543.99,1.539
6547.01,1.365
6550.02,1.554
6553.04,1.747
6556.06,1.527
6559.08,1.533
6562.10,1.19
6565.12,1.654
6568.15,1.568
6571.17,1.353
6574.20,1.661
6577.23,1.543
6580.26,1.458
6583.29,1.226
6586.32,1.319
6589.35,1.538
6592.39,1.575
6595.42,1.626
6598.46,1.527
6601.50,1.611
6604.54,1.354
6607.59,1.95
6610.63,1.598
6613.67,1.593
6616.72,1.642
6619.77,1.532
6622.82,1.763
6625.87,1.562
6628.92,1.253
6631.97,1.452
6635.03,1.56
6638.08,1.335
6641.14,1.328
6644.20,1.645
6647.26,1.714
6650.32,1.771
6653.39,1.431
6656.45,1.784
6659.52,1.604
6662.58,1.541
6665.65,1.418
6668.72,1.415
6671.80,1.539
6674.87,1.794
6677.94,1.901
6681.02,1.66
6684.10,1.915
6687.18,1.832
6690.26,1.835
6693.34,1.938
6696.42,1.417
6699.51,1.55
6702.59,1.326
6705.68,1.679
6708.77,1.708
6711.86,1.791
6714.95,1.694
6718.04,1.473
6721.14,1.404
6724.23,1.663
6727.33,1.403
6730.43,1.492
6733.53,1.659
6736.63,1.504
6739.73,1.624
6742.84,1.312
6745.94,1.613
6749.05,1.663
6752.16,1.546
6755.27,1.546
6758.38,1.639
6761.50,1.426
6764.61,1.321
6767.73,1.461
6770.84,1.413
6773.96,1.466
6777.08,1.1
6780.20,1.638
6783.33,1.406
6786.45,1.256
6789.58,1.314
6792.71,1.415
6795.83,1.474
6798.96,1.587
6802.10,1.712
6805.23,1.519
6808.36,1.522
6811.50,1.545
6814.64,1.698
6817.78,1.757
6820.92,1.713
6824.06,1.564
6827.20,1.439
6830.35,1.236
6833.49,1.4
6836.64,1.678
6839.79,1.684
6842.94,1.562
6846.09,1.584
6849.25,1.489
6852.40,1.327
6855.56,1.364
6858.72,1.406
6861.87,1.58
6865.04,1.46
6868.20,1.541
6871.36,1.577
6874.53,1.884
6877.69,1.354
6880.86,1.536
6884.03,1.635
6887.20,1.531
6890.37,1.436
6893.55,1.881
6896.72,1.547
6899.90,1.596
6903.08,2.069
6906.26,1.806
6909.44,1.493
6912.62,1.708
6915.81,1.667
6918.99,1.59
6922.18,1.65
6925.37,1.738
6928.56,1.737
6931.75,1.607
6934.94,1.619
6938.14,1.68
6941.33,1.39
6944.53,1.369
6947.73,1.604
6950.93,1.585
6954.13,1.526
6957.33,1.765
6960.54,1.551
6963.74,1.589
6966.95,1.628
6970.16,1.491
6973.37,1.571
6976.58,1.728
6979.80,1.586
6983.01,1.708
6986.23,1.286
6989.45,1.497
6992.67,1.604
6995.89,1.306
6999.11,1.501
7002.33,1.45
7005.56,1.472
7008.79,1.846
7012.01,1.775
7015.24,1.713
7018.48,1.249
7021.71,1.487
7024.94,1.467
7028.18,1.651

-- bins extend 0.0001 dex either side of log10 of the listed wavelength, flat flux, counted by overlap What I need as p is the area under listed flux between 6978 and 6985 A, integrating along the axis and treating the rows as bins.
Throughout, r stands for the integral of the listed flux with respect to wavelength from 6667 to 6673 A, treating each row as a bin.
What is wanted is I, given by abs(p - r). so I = 2.6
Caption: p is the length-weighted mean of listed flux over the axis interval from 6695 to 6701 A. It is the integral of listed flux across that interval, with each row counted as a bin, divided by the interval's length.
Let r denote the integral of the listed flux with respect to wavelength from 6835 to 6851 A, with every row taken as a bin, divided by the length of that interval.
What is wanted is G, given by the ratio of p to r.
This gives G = 0.93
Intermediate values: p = 1.48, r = 1.60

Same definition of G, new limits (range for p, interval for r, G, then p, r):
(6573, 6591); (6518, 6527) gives 1.07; 1.45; 1.37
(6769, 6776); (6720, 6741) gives 0.92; 1.42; 1.54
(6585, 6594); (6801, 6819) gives 0.92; 1.48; 1.62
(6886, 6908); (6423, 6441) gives 0.99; 1.70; 1.72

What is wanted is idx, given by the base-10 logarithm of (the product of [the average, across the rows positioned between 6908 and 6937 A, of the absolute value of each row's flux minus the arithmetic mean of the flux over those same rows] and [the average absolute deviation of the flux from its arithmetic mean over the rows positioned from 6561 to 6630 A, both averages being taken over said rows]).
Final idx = -2.09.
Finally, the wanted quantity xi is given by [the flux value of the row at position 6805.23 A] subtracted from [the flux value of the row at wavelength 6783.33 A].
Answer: -0.11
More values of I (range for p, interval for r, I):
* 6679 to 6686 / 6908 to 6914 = 3.0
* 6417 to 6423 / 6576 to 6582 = 0.9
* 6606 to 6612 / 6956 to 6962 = 0.7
